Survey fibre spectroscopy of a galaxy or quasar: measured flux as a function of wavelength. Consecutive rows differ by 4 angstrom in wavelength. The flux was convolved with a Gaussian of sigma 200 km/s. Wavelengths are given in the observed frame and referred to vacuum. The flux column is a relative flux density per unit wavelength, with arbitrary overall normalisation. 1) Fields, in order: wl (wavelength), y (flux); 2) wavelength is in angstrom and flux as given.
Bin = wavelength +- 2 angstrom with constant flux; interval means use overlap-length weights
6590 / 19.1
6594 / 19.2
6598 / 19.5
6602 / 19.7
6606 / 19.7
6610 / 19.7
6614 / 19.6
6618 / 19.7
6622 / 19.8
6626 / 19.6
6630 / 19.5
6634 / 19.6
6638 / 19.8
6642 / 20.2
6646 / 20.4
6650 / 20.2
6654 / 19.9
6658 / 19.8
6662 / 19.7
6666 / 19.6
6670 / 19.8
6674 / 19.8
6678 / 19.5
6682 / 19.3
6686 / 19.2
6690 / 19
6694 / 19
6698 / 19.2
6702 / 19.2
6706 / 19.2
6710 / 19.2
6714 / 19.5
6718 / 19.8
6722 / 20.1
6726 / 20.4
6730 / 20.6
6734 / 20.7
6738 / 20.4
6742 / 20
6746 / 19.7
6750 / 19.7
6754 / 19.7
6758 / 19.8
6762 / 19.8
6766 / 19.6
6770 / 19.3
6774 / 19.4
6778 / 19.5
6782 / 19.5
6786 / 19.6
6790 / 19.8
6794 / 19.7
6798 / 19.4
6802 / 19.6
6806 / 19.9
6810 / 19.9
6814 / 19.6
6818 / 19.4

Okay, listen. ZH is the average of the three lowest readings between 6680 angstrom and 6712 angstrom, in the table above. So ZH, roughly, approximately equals 19.1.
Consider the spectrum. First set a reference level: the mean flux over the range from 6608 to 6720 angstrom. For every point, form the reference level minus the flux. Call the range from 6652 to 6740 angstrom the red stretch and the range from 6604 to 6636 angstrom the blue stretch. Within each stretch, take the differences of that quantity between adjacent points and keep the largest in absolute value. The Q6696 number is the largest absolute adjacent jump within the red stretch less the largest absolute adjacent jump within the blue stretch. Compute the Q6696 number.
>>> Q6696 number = 0.10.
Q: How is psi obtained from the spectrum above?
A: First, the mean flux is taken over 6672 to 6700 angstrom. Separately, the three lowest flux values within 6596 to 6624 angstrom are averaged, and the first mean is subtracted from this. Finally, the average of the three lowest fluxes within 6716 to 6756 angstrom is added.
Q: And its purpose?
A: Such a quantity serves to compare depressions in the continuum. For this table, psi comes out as 20.0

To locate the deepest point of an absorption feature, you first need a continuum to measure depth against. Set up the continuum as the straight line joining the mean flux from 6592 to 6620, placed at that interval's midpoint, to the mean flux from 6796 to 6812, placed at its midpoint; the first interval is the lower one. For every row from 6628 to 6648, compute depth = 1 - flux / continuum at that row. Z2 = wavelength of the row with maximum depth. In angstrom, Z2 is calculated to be 6630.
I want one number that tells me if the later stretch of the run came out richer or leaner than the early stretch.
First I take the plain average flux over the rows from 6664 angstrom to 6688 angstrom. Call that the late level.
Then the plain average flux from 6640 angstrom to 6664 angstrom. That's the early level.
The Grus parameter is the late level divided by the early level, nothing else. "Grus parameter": 0.98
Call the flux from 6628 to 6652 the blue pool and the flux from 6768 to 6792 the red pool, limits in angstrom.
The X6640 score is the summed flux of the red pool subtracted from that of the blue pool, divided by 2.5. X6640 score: 1.0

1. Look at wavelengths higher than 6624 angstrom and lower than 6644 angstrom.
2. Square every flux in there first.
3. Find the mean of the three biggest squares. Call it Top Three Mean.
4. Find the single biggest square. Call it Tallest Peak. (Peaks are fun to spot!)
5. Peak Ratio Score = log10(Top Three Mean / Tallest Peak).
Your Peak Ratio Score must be -0.014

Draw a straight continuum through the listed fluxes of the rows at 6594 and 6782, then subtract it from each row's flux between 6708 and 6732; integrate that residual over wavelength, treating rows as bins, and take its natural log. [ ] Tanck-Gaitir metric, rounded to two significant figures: 2.5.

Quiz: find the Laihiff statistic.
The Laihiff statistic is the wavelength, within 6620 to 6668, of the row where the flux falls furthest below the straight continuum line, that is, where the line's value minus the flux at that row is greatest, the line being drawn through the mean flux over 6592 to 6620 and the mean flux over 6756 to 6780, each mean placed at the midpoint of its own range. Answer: 6630 angstrom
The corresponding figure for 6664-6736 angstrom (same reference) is 6690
